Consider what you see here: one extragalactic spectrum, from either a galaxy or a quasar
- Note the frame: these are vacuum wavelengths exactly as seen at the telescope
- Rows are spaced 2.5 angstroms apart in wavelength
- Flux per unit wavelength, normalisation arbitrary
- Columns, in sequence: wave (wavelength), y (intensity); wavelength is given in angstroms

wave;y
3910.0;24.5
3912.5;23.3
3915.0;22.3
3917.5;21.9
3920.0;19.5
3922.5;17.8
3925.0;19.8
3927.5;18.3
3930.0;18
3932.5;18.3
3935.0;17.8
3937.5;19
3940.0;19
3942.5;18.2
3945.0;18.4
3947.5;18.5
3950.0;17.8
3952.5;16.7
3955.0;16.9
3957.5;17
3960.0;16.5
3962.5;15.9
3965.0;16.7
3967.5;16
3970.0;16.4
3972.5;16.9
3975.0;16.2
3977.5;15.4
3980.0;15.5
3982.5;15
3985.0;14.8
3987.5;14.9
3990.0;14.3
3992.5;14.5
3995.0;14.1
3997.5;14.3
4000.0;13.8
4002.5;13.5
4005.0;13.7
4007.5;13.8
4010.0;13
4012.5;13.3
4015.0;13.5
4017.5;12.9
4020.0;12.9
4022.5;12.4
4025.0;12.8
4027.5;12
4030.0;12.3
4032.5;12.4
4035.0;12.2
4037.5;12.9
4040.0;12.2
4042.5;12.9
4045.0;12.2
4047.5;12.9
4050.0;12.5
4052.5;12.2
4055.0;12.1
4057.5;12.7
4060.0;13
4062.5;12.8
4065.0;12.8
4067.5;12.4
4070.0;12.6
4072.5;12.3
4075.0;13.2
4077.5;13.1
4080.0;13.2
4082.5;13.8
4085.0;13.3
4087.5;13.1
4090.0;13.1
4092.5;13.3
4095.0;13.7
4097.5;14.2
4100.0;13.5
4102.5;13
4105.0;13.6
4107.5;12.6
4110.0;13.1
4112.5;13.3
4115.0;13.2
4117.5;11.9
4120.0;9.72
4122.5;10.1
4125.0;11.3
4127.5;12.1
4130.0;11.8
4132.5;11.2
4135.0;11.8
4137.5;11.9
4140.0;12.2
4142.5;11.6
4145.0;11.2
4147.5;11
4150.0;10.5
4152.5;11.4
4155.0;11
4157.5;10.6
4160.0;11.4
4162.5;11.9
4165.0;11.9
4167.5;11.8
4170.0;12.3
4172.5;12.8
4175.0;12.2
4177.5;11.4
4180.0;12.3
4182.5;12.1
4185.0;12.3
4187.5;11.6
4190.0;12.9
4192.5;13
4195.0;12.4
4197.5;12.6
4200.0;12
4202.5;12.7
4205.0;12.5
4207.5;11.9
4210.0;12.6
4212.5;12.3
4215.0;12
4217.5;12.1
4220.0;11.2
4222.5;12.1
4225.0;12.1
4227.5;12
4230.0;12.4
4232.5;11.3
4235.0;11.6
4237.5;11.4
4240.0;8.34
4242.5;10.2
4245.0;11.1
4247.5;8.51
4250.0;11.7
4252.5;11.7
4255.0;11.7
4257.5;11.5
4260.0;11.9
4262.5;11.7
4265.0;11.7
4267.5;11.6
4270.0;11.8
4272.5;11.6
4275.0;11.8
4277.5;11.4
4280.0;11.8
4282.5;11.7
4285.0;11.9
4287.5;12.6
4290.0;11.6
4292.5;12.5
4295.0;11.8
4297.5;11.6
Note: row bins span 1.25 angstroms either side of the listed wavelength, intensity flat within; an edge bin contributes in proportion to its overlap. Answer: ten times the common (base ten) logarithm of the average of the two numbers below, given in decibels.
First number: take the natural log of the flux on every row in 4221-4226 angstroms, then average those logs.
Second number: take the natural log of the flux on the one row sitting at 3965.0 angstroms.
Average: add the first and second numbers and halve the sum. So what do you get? 4.24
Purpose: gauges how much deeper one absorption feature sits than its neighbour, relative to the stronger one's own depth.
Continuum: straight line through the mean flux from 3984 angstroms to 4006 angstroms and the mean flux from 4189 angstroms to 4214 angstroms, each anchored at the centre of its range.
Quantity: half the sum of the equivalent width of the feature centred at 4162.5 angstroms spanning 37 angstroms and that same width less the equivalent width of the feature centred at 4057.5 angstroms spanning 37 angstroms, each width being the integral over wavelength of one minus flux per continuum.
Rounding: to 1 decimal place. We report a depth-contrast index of 2.1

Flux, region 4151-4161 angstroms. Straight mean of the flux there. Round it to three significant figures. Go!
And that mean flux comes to 11.1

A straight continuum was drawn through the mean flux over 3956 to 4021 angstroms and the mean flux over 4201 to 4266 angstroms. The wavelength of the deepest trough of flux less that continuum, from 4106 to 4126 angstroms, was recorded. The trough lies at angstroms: 4120.0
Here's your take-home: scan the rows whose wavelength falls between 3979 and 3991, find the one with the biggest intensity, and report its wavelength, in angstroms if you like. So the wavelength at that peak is 3980.0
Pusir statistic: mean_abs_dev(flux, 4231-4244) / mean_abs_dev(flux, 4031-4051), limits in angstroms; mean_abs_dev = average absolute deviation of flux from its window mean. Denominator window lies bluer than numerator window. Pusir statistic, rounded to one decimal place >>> 3.7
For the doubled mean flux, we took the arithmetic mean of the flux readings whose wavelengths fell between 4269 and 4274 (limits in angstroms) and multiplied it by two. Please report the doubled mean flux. 23.4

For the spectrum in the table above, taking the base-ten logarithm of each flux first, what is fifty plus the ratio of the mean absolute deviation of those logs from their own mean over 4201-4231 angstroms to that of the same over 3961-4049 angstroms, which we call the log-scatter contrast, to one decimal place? 50.3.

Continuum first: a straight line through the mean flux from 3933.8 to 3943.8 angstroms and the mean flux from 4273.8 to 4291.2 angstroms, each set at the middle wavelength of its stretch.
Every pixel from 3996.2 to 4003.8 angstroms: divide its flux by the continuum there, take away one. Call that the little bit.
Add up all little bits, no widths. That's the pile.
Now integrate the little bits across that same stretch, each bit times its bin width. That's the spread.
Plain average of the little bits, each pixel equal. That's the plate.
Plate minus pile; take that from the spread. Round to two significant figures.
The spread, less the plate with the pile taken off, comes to -1.9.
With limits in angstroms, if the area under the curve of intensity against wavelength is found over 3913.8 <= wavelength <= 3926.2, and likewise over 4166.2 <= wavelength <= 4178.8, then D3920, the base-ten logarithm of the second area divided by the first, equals -0.22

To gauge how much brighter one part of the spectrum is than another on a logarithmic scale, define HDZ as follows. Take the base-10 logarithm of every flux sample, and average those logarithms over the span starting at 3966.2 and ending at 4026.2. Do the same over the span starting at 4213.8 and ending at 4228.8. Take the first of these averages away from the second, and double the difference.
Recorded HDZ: -0.16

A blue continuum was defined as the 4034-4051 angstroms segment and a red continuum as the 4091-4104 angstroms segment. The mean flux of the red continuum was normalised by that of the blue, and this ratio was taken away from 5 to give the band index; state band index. 3.92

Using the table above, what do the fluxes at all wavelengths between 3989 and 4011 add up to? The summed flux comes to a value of 125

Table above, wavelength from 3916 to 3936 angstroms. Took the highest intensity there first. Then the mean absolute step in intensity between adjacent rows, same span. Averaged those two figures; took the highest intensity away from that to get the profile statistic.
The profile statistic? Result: -10.3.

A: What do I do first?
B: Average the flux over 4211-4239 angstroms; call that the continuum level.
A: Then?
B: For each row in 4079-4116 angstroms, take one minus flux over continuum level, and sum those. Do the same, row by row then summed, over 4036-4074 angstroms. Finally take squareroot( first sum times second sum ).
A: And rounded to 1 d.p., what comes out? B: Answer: 1.3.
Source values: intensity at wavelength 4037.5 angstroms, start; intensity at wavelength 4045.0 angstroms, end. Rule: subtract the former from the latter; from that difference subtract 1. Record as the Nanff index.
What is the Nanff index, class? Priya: -1.70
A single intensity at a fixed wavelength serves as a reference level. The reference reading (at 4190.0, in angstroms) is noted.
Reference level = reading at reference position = 12.9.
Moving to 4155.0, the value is 11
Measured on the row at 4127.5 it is 12.1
